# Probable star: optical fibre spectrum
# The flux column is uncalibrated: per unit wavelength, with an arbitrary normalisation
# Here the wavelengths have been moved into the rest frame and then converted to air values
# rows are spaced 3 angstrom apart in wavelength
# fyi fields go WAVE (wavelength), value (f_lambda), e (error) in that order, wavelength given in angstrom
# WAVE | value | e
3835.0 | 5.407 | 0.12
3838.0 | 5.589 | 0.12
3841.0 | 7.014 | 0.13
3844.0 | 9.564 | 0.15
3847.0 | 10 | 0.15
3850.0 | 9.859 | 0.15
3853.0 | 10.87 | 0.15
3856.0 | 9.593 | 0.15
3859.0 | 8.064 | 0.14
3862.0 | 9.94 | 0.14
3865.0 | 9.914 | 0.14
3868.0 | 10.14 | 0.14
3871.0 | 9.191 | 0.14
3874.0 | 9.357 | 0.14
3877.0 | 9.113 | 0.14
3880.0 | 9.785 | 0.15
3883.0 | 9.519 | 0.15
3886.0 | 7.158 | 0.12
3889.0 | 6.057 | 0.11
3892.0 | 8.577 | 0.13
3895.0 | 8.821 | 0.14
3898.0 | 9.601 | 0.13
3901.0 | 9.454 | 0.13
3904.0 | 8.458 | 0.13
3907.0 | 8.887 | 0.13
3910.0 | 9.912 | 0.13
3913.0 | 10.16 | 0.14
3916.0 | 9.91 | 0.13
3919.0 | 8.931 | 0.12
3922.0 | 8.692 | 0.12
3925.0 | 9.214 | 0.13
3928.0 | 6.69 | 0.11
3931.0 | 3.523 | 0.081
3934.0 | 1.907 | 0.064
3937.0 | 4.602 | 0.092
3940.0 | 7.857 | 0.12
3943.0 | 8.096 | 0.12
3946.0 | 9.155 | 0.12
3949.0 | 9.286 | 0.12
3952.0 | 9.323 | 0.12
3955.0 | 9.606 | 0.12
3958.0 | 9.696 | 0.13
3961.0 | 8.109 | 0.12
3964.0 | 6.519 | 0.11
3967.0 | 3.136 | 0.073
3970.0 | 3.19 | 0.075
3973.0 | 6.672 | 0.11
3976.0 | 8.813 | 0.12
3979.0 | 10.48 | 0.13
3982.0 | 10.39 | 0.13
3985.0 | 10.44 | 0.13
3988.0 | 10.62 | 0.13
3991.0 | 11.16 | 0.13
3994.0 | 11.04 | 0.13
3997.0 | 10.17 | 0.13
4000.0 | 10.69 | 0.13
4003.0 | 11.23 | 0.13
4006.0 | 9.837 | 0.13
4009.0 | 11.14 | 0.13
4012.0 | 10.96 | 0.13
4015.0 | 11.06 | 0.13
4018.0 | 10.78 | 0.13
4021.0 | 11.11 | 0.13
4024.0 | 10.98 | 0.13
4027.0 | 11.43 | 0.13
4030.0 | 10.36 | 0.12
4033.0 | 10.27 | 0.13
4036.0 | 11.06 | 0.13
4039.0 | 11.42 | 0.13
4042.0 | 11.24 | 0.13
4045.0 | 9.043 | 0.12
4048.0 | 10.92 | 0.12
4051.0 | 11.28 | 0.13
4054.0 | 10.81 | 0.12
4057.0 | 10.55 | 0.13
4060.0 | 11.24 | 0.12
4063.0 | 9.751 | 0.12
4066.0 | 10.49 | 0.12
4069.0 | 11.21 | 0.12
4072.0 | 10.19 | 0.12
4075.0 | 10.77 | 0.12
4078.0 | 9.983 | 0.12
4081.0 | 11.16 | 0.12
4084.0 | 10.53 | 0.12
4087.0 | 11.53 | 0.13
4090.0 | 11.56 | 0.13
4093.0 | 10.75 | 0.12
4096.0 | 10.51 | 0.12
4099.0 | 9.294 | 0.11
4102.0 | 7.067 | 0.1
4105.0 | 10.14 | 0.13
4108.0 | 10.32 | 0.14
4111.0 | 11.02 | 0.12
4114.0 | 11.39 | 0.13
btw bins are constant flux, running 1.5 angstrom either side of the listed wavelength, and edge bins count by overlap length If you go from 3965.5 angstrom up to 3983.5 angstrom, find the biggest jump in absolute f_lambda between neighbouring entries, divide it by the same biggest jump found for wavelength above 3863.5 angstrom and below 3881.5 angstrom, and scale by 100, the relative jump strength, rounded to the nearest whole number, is 367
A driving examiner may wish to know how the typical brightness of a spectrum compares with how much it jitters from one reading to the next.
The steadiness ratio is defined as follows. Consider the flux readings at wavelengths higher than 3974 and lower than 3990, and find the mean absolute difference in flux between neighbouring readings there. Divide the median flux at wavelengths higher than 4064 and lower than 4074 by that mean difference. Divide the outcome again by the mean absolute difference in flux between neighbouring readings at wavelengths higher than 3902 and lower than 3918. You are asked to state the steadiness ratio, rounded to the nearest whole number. 43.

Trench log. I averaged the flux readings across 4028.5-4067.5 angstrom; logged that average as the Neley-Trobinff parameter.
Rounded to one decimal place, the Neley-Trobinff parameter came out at 10.6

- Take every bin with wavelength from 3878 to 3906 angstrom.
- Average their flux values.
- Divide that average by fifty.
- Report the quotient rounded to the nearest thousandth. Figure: 0.172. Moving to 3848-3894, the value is 0.183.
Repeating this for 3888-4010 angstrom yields 0.171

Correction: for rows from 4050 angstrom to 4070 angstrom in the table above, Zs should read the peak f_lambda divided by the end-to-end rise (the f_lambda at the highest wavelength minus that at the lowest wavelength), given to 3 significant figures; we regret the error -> -161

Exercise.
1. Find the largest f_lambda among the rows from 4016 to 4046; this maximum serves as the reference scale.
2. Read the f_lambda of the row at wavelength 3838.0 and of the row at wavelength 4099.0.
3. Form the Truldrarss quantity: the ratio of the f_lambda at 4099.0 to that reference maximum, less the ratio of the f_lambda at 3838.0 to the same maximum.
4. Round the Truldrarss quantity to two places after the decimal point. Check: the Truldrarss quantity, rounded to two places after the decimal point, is 0.32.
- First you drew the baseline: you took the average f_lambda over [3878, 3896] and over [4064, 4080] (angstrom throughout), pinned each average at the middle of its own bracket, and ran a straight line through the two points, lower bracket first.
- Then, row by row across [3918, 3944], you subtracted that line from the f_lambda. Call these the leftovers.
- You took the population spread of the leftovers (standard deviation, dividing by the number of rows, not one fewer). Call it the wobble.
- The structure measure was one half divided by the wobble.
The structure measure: 0.20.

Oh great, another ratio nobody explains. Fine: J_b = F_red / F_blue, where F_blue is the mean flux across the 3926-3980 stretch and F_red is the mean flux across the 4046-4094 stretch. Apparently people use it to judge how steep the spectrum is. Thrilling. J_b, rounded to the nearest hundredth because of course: 1.53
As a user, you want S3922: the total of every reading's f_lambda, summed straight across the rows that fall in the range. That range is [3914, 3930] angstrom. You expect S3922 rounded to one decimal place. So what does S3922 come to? 43.4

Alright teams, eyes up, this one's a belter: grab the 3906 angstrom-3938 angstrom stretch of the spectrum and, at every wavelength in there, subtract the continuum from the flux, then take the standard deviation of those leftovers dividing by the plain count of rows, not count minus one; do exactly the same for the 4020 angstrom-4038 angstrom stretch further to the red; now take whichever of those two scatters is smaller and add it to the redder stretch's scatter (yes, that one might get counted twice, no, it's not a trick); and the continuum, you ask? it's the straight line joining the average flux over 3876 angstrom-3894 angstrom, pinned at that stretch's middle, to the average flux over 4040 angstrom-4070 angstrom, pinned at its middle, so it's 0.90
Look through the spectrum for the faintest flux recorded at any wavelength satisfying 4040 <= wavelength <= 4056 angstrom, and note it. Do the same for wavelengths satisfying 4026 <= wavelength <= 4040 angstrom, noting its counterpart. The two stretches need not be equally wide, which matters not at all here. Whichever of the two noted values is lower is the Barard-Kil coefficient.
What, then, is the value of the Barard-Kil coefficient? 9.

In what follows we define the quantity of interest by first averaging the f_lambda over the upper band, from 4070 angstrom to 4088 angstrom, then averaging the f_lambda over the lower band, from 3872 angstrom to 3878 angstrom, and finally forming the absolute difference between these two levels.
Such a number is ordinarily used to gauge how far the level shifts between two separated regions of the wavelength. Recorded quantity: 1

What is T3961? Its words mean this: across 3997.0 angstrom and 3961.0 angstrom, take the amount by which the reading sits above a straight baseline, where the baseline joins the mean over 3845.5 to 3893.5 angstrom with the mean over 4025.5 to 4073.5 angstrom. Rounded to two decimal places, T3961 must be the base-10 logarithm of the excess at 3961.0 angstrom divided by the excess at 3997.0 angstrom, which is 1.29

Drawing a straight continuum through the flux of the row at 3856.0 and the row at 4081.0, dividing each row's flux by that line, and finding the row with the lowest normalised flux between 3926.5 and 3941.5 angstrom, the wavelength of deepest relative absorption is 3934.0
